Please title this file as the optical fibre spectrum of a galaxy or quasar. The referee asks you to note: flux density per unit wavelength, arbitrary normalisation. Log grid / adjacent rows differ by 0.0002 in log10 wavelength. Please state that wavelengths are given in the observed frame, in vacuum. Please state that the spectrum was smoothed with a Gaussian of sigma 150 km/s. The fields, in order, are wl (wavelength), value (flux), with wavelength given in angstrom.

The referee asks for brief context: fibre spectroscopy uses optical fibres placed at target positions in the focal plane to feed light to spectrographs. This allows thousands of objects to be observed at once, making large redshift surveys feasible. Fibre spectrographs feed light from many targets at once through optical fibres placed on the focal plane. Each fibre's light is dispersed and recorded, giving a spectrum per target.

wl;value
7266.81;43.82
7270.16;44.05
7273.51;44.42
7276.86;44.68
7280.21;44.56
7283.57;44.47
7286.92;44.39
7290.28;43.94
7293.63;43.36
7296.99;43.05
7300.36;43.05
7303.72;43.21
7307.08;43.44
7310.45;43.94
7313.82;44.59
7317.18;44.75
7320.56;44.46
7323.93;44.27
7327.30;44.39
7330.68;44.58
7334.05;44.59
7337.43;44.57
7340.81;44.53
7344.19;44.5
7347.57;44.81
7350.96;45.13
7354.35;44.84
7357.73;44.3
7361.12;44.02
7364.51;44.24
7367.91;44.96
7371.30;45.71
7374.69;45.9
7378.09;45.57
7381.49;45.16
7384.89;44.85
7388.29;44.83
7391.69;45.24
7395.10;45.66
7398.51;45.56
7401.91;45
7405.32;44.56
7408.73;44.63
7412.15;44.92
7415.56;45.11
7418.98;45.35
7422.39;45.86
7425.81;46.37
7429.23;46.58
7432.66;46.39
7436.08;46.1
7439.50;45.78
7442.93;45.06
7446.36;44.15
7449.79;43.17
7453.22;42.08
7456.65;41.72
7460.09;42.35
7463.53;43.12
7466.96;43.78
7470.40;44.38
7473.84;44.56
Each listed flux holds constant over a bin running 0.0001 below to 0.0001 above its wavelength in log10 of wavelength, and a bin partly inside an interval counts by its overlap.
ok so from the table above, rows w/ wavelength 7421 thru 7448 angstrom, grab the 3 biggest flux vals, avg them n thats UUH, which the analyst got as 46.4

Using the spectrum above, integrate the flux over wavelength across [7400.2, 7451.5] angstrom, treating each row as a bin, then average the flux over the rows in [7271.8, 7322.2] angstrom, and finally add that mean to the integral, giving 2366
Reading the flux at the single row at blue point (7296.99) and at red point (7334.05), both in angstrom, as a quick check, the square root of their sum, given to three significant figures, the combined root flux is 9.36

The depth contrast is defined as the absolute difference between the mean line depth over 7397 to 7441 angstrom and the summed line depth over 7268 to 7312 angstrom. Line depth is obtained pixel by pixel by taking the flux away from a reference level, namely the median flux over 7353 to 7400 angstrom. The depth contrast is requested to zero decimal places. 16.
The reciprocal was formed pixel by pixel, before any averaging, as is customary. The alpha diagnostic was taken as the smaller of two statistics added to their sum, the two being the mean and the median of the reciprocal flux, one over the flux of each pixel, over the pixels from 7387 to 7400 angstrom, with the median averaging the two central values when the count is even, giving 0.0661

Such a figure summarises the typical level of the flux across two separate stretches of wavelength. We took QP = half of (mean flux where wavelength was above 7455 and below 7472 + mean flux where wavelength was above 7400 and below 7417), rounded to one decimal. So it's 44.0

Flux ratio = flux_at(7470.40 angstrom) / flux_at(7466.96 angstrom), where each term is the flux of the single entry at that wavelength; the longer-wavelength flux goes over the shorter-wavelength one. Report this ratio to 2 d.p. 1.01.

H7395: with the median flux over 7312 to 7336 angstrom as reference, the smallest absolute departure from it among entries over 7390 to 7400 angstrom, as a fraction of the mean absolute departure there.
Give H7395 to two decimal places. 0.73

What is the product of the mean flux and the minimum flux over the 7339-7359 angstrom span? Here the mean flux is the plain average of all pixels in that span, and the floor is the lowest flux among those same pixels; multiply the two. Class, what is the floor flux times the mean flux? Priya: 1980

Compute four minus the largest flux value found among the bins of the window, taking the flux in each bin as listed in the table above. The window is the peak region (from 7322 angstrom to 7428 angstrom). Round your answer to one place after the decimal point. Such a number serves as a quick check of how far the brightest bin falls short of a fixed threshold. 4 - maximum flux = -42.4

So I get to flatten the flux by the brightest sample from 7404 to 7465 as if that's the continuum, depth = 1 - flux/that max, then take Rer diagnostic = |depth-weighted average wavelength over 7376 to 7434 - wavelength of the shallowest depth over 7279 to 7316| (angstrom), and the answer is 86.8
